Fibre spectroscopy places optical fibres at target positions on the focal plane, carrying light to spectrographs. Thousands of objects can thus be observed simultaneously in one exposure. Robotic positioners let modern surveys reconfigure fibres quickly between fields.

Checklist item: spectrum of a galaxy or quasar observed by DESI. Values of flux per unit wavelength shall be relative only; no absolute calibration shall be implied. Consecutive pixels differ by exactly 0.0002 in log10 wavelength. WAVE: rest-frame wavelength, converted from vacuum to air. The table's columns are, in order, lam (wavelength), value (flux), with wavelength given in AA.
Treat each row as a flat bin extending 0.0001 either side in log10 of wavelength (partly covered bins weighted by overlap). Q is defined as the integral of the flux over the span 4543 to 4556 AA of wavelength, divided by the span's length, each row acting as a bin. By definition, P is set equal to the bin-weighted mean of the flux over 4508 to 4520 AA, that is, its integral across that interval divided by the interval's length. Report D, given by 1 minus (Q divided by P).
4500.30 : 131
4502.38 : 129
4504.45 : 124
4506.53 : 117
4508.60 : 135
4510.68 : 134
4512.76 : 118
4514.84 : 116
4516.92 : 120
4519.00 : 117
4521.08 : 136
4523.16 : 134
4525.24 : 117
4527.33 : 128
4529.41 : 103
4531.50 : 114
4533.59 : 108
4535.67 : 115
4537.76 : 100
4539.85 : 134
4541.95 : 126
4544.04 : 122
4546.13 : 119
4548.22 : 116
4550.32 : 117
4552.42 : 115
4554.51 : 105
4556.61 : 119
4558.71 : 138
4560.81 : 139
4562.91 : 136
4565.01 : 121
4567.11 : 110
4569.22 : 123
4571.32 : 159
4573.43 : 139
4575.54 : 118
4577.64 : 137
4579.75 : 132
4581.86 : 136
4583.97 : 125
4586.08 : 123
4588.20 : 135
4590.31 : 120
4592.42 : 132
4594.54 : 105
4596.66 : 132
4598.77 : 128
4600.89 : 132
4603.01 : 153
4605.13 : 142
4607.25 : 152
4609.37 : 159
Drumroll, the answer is 0.06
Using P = 123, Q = 116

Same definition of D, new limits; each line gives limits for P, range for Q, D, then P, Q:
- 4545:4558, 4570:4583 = -0.18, 116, 136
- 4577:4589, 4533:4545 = 0.10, 131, 118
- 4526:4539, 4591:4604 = -0.16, 112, 130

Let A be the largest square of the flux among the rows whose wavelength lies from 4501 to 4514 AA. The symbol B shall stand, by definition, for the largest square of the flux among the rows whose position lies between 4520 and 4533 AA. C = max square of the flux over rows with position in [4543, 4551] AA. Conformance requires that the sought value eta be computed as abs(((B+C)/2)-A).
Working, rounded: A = 18225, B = 18496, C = 14884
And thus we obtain 1535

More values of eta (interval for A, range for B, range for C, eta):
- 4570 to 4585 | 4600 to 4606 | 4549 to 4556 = 6732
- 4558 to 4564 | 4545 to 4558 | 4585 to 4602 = 3128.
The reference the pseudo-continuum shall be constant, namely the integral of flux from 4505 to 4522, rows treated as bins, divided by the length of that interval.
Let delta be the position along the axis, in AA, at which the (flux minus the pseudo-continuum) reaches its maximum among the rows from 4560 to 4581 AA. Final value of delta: 4571.32 AA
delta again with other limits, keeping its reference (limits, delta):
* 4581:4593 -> 4581.86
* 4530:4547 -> 4539.85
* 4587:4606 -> 4603.01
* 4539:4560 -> 4558.71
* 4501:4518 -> 4508.60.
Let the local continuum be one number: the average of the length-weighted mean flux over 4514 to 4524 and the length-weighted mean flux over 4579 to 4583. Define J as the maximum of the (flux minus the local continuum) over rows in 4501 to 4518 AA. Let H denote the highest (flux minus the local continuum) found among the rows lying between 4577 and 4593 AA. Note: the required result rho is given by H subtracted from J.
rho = -2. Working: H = 8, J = 6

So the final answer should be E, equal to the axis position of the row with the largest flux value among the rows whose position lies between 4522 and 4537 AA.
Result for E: 4523.16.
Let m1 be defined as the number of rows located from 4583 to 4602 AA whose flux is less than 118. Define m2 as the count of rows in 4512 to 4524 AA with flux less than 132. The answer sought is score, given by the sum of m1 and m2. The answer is 5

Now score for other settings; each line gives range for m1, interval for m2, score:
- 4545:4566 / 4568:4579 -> 6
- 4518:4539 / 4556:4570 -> 11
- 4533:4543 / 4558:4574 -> 6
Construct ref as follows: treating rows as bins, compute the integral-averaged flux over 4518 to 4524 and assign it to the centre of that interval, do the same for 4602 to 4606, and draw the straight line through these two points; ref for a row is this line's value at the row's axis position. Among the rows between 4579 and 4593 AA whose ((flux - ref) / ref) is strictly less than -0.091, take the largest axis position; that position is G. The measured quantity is 4590.31 AA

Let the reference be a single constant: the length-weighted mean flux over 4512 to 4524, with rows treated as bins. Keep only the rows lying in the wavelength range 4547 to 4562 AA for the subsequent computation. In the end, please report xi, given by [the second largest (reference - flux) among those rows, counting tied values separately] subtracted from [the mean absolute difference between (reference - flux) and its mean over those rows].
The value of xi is 1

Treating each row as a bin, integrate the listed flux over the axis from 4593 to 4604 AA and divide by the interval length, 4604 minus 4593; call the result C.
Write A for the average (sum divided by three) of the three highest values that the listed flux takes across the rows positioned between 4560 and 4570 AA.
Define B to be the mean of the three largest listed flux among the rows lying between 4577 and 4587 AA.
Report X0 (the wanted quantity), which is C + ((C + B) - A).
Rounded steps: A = 133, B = 135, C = 130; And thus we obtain 262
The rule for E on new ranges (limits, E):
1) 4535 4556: 4539.85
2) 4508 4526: 4521.08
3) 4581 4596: 4581.86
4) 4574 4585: 4577.64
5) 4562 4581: 4571.32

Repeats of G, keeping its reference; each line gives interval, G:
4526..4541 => 4537.76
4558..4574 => 4569.22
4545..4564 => 4556.61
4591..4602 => 4600.89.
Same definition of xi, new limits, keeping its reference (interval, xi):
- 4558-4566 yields 19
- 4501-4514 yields 1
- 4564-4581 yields 6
